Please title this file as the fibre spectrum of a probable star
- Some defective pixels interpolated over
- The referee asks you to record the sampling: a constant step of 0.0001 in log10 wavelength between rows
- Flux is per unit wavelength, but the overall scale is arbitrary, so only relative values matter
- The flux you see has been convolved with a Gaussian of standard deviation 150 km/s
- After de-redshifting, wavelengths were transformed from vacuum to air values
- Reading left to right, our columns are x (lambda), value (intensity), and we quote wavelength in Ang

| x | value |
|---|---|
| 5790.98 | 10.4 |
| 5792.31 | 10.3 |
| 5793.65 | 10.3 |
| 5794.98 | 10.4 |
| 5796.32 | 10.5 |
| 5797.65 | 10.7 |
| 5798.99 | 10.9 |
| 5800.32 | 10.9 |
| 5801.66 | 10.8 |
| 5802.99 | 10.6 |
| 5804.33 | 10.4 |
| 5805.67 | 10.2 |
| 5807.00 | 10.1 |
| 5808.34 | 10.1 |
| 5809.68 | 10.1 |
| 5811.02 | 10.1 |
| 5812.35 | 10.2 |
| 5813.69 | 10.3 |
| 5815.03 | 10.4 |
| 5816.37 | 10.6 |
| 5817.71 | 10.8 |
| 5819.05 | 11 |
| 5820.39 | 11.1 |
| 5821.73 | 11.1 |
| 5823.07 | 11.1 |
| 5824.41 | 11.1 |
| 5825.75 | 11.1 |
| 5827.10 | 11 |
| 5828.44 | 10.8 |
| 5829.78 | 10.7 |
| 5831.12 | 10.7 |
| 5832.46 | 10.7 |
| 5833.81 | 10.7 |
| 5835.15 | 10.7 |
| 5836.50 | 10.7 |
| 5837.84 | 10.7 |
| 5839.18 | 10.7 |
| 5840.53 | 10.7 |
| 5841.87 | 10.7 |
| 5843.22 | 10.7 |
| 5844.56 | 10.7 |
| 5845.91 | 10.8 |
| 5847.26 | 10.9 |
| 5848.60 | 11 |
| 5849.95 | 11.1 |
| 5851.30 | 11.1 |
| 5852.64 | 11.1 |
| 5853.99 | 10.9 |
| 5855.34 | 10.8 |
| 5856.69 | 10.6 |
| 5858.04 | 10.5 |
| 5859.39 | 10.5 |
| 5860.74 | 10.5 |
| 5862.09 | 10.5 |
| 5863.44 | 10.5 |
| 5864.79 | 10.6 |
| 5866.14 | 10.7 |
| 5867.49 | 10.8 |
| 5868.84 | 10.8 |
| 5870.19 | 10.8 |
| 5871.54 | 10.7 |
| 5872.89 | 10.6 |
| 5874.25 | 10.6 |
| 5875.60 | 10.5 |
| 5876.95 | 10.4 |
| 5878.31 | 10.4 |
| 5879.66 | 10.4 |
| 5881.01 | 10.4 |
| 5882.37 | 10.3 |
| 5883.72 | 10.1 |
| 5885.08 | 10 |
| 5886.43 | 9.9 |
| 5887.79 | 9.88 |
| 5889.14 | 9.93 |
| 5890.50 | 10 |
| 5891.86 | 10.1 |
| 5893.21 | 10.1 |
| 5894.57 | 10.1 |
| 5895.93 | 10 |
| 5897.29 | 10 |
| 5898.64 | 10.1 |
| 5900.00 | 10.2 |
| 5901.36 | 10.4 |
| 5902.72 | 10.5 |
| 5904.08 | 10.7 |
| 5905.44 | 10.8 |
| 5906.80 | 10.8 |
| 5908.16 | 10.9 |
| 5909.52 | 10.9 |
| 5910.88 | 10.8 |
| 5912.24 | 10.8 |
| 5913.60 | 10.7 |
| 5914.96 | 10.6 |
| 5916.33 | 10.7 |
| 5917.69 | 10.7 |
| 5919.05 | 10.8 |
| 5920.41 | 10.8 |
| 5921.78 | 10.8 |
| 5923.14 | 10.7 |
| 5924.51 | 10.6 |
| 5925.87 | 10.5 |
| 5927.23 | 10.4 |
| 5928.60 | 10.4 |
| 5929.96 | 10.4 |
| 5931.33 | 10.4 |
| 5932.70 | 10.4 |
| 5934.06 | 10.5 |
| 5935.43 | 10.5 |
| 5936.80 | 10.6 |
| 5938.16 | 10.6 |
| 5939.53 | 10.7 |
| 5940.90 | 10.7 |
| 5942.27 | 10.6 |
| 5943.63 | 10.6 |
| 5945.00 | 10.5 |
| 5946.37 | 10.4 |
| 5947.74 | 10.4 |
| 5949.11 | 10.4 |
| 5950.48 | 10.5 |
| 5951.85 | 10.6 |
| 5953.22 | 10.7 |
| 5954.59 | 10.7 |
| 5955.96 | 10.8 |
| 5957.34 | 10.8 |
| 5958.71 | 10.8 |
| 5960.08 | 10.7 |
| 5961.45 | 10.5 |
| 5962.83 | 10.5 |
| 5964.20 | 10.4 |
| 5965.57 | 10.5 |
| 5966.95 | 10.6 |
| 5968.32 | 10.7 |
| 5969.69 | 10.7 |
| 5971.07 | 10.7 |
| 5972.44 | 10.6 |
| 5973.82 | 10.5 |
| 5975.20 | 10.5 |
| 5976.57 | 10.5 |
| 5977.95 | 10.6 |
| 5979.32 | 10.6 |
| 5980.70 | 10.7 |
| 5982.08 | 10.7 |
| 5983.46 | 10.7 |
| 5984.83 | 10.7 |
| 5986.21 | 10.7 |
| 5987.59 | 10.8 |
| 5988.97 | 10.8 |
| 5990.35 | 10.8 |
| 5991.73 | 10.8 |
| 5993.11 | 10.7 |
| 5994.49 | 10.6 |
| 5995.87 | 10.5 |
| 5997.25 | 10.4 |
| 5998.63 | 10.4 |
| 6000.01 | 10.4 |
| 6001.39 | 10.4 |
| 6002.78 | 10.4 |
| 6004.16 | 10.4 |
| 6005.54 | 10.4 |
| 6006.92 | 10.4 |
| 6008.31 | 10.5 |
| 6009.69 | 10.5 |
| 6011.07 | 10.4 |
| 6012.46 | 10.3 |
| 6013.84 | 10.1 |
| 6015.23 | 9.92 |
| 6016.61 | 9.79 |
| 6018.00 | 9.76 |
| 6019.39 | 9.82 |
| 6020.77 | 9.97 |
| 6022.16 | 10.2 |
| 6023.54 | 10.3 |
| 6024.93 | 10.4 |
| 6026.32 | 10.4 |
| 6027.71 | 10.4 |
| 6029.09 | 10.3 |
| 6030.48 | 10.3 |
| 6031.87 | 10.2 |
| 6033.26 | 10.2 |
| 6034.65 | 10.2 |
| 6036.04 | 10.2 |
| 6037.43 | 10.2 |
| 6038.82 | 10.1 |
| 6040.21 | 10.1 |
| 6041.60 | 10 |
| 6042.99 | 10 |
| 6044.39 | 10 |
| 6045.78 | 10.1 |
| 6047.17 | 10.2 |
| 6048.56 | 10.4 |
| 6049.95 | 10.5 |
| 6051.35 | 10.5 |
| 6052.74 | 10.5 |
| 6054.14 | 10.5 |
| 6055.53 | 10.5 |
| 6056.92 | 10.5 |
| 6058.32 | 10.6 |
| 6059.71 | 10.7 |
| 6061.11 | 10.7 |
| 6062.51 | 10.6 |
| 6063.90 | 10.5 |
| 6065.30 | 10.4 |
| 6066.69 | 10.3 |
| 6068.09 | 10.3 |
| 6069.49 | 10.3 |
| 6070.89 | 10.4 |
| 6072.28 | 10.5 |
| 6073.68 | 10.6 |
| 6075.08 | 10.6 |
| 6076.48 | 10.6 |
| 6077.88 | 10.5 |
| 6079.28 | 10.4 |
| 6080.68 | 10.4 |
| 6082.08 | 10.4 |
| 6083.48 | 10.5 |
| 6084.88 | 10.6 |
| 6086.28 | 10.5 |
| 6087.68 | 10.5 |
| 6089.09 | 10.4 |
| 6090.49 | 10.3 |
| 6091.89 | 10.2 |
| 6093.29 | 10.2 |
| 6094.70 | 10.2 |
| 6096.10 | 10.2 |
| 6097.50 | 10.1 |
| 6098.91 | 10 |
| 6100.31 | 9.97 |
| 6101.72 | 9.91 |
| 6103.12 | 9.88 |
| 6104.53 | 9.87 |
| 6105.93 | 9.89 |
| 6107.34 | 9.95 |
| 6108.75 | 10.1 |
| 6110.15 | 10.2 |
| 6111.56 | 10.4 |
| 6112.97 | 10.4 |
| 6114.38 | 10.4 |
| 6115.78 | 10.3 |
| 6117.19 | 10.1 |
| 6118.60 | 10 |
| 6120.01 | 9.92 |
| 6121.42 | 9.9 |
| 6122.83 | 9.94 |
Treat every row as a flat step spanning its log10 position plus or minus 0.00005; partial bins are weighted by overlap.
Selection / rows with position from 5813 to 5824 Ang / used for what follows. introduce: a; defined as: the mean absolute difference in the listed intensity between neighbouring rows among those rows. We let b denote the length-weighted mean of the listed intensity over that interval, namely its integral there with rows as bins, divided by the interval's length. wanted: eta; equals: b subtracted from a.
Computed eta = -10.7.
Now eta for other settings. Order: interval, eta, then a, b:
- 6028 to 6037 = -10.2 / 0.02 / 10.2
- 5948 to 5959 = -10.6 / 0.06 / 10.6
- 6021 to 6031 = -10.3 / 0.05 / 10.3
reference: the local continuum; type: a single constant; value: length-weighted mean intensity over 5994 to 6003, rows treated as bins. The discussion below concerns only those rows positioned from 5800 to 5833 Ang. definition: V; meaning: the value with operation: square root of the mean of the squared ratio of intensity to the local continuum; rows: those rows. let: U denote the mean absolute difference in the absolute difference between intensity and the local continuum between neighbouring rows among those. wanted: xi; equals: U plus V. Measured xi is 1.11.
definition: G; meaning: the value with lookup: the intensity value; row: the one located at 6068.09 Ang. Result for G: 10.3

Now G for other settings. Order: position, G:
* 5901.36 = 10.4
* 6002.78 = 10.4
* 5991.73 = 10.8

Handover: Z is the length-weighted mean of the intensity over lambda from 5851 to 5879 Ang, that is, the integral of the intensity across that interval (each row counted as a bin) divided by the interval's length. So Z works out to 10.7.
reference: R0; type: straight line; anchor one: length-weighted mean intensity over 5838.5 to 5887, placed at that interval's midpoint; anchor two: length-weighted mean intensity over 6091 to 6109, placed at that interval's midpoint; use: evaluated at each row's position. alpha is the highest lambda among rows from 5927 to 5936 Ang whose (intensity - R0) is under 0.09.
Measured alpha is 5935.43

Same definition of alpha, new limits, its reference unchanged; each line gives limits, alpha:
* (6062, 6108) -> 6107.34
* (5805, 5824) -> 5817.71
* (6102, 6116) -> 6108.75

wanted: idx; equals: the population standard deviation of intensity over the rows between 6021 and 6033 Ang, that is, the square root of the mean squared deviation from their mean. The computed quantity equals 0.08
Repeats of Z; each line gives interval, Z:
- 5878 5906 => 10.2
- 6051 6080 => 10.5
